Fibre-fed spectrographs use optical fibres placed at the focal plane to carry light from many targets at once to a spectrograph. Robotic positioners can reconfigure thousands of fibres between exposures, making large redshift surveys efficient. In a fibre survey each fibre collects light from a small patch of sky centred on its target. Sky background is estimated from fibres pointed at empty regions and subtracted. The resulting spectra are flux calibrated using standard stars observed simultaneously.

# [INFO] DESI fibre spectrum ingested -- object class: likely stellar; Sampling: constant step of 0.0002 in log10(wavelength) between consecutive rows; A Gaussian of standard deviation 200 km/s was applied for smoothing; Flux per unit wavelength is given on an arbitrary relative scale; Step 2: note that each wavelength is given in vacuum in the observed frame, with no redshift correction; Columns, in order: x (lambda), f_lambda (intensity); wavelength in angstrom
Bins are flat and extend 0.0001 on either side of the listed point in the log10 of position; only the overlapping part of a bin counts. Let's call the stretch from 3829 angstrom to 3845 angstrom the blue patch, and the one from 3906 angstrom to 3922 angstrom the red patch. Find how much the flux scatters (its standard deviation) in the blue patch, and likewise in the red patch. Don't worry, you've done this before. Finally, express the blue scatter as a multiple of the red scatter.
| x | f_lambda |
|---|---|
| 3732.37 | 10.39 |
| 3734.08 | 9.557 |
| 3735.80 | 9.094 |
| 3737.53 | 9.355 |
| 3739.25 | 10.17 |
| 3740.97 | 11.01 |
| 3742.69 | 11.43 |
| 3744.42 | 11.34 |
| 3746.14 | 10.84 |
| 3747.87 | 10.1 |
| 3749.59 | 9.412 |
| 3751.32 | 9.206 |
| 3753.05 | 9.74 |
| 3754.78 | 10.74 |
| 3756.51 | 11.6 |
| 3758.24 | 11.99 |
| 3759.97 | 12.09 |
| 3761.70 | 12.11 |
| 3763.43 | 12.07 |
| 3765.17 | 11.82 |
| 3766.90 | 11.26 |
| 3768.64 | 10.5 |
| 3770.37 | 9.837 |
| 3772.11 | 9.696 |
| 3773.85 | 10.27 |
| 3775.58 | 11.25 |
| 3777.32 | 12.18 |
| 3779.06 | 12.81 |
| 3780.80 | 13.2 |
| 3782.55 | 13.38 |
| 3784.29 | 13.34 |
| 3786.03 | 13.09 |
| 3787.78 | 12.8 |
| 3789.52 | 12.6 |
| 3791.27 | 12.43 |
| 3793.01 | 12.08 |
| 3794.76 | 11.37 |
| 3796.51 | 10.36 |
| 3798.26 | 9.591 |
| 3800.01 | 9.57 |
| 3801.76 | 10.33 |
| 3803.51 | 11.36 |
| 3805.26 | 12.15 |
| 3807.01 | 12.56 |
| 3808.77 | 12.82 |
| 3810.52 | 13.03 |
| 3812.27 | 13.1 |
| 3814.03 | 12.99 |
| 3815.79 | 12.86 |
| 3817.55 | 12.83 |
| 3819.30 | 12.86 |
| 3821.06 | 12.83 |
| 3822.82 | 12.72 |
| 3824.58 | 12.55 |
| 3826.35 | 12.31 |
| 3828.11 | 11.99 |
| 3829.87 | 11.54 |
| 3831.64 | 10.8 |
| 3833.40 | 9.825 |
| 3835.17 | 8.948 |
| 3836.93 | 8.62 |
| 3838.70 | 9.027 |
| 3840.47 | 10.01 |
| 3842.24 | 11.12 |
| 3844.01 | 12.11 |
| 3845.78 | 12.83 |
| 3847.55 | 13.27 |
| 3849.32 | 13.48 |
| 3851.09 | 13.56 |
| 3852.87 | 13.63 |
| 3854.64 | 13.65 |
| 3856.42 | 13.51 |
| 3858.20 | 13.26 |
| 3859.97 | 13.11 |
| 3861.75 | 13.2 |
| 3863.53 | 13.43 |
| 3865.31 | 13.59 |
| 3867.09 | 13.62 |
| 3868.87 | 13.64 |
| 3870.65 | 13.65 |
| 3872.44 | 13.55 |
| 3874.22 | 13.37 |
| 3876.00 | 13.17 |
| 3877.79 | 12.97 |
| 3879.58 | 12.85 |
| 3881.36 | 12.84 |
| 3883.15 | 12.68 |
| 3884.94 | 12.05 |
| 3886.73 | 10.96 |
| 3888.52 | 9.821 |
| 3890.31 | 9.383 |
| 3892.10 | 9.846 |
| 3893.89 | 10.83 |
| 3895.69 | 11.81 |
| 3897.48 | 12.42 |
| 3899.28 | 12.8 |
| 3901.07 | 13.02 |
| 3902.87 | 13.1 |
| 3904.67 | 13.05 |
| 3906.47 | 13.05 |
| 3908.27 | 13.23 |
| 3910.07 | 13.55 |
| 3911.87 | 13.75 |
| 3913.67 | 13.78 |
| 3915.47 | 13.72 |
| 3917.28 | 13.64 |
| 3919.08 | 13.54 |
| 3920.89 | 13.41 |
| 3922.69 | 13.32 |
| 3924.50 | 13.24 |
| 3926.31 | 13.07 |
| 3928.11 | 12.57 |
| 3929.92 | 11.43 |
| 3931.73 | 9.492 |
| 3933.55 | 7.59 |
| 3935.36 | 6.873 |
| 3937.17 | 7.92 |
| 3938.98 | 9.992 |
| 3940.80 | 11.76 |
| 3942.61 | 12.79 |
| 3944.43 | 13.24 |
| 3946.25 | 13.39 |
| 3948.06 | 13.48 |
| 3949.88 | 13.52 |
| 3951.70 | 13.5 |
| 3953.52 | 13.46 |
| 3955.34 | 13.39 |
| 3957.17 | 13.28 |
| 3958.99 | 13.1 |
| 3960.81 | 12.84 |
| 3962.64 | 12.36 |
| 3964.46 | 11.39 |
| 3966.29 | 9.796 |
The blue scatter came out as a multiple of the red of 5.0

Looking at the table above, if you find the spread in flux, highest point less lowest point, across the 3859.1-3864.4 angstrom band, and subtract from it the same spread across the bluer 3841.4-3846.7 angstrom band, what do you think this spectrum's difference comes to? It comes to -1.39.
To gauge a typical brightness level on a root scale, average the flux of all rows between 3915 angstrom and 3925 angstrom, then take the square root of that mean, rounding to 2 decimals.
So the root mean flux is 3.67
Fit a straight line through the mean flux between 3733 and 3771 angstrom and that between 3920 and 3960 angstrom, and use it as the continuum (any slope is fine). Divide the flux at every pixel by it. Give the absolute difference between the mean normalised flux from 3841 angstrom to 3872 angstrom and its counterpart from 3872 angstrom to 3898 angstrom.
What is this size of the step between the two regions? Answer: 0.132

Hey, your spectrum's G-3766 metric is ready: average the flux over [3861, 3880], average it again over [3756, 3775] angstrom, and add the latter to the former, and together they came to 24.6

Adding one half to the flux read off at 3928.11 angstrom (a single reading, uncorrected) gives 13.1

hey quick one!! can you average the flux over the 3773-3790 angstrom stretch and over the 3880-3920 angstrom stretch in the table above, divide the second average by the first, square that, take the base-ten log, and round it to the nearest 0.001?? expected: -0.006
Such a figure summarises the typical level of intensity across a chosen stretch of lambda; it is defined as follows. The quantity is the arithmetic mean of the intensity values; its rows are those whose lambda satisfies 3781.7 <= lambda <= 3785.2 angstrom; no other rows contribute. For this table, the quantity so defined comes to 13.4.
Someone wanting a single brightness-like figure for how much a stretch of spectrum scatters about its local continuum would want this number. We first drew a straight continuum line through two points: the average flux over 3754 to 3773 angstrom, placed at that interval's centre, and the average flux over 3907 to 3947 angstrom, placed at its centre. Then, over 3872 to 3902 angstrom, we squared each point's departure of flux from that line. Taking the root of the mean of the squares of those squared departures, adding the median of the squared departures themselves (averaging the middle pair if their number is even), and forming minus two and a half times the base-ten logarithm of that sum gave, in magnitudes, -1.4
